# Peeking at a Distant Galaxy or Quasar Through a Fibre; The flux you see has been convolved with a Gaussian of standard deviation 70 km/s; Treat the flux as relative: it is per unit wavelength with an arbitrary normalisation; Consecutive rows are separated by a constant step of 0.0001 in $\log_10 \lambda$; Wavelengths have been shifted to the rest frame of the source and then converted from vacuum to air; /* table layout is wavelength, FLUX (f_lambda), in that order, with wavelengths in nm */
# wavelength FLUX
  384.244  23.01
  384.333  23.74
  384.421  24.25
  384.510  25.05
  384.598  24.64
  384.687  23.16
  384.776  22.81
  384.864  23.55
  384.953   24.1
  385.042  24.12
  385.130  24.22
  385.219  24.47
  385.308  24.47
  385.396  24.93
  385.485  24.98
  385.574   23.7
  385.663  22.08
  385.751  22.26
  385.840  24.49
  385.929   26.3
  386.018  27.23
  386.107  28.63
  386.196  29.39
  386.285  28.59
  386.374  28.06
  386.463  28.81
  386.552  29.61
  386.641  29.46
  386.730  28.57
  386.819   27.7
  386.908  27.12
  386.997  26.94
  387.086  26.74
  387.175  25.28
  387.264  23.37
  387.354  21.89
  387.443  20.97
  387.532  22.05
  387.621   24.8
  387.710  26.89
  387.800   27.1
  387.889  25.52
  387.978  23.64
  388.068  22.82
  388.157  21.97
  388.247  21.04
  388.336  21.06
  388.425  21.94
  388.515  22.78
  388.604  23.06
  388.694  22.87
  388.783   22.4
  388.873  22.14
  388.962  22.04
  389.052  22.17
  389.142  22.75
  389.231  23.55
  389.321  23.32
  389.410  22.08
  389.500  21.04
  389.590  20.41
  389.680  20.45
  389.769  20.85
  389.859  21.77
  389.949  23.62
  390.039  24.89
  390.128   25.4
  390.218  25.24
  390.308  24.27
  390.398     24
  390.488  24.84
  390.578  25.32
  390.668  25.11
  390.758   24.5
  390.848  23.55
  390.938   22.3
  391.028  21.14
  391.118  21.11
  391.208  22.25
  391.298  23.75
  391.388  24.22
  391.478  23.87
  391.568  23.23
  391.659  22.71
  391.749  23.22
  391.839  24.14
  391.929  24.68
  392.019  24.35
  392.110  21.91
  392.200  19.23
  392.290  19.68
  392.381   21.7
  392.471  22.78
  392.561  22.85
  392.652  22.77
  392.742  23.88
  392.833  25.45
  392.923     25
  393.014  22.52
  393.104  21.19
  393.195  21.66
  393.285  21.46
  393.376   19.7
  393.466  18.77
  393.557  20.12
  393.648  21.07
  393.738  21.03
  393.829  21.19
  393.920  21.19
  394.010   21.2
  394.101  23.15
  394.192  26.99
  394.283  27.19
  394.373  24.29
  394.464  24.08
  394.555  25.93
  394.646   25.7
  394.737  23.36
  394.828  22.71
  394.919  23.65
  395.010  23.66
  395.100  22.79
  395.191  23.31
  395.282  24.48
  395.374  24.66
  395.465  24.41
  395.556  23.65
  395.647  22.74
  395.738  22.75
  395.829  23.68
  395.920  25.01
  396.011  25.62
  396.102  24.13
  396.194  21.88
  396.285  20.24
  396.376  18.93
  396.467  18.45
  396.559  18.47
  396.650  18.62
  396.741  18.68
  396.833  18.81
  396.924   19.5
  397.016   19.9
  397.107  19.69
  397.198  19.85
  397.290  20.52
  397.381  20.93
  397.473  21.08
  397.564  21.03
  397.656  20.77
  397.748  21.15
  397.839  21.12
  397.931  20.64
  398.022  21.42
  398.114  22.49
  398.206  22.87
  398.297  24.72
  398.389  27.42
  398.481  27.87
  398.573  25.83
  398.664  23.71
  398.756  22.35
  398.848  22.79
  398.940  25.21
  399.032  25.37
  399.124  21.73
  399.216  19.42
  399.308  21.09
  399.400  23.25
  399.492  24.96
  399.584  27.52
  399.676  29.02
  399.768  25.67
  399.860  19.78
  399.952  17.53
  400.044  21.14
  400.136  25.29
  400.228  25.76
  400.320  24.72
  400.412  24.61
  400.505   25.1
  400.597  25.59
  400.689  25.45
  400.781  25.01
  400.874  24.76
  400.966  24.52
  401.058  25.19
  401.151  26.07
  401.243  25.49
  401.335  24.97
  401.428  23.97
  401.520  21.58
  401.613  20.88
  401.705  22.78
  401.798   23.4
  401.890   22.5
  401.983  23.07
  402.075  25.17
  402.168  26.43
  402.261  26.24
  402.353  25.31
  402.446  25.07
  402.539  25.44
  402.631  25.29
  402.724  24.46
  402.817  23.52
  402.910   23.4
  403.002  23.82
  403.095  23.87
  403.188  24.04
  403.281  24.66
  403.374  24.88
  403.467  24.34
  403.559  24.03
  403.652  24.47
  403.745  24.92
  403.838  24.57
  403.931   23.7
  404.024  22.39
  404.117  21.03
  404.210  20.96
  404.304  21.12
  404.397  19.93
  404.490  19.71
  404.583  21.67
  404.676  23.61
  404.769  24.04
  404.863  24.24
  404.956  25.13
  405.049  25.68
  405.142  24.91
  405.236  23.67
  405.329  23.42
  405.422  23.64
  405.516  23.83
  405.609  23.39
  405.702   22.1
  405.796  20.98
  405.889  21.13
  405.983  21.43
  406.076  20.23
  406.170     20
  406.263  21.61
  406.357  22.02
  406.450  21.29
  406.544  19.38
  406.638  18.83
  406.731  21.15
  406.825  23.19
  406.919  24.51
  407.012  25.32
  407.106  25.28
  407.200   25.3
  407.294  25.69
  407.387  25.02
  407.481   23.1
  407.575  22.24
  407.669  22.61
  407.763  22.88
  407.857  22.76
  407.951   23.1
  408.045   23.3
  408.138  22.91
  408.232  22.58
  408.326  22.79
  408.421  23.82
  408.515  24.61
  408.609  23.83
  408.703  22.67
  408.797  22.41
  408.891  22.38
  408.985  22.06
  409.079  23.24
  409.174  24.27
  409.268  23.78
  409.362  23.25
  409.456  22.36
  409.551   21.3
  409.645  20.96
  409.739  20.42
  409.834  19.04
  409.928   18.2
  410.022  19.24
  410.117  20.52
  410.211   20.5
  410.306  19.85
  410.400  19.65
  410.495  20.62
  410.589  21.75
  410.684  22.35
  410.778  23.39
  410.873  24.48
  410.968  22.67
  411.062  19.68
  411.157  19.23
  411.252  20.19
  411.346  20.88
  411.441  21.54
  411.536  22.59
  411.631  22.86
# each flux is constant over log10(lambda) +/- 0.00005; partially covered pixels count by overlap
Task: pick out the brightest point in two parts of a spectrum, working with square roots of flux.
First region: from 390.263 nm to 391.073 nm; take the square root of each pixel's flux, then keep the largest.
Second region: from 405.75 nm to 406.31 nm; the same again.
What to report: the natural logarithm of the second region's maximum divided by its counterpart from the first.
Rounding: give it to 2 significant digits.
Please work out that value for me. -0.079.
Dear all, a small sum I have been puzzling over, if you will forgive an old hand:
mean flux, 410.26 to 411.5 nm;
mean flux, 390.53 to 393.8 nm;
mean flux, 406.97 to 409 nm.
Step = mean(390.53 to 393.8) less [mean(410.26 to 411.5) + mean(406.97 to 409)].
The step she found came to -22.2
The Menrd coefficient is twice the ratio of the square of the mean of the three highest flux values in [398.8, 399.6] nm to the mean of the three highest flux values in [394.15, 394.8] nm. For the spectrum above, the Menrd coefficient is 51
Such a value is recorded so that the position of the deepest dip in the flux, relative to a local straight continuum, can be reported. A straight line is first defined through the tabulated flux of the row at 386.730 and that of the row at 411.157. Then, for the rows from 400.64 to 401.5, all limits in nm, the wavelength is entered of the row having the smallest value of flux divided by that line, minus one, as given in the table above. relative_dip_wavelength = 401.428 nm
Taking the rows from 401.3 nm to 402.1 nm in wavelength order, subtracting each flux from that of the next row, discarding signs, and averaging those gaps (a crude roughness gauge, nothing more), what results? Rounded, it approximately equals 1.27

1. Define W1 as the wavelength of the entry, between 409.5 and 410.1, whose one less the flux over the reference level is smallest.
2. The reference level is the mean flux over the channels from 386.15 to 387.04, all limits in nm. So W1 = 409.551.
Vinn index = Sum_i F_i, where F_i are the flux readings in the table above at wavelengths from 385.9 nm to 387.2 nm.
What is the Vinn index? 418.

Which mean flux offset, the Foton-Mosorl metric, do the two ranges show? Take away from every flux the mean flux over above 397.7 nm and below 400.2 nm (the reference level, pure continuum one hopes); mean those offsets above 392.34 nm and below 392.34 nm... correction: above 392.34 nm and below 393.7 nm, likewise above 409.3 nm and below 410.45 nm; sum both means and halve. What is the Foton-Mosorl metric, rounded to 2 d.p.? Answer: -2.13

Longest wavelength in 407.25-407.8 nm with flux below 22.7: 407.669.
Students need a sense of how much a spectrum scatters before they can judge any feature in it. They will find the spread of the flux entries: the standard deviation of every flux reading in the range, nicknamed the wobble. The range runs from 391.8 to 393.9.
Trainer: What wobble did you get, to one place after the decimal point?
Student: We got 1.9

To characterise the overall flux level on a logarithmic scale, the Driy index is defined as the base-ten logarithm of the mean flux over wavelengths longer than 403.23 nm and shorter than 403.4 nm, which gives 1.39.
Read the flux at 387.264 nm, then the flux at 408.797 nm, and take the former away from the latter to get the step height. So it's -1.0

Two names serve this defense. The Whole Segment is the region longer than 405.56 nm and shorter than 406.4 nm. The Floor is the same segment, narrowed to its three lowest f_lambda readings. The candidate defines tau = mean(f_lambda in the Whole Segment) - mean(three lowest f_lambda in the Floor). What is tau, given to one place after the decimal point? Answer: 1.0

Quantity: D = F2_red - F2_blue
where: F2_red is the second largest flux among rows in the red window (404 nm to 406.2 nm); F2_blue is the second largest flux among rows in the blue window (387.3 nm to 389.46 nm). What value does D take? -1.8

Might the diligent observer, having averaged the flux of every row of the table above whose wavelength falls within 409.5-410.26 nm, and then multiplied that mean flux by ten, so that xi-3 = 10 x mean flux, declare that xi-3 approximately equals 200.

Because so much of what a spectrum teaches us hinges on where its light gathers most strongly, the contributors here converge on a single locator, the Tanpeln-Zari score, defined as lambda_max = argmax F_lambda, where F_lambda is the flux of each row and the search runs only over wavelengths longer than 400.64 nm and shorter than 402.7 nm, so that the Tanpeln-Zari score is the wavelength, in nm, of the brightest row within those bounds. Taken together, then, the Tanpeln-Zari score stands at 402.168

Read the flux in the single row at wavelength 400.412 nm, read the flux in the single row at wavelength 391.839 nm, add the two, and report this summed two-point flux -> 49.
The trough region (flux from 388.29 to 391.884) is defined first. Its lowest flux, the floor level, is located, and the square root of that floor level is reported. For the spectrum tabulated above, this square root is 4.5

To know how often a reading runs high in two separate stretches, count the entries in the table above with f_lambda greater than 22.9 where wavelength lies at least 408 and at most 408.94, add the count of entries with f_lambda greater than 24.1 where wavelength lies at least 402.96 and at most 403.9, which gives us 11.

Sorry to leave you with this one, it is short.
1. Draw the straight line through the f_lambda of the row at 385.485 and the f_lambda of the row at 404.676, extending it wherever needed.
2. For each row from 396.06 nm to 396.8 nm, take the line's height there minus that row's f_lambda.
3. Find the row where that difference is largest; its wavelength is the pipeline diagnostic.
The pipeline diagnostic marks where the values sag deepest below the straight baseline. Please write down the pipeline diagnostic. 396.467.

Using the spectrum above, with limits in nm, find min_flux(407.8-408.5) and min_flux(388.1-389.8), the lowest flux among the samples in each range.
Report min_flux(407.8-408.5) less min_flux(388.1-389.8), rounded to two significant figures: 2.2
